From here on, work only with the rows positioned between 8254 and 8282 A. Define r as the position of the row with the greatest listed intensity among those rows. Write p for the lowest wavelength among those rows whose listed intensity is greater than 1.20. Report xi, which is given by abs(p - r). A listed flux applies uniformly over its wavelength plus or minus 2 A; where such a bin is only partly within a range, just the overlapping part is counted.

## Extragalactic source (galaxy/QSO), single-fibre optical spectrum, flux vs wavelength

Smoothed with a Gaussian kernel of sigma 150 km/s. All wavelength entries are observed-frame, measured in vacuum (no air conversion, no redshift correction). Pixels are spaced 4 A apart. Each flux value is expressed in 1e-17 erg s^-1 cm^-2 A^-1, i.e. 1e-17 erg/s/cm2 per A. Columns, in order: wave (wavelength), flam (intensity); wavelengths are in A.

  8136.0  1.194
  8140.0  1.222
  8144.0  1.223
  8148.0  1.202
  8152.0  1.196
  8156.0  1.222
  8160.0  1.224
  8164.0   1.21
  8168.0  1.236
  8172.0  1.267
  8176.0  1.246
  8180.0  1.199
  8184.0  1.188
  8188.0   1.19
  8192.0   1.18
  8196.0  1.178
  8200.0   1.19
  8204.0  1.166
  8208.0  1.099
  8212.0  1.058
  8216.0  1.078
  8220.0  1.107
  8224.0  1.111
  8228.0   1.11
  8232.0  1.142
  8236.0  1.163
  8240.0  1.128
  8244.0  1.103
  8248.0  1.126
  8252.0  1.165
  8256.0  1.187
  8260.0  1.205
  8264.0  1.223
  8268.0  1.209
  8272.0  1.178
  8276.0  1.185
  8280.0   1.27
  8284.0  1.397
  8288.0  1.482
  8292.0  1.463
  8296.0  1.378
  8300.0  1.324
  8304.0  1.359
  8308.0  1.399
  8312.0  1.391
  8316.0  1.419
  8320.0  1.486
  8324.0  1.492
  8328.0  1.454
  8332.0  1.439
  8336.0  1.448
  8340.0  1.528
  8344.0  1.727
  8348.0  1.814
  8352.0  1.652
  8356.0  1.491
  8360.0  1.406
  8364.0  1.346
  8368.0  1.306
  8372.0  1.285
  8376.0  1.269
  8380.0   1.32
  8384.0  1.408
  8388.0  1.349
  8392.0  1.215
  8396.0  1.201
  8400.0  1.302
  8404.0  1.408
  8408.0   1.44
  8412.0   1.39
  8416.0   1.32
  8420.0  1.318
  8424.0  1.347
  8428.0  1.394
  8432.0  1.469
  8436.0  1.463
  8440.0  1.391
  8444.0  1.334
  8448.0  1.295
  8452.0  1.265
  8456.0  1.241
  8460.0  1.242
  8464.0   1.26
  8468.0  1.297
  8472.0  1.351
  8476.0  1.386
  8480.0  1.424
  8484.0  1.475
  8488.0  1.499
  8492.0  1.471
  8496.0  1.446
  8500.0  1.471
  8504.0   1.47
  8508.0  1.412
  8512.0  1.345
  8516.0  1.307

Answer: 20 A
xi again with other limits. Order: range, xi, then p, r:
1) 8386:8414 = 20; 8388.0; 8408.0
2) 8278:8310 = 8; 8280.0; 8288.0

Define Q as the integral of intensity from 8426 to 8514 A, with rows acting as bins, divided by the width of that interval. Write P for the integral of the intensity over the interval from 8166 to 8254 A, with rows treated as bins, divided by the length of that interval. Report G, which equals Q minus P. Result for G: 0.2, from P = 1.16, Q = 1.38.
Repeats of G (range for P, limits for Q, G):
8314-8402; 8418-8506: 0.0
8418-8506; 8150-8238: -0.2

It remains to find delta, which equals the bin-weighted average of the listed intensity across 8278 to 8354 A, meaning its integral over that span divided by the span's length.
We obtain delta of 1.47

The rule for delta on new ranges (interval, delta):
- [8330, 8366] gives 1.54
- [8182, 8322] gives 1.23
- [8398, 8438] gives 1.39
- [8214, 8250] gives 1.12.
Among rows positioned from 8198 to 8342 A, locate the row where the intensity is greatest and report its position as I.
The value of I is 8340.0 A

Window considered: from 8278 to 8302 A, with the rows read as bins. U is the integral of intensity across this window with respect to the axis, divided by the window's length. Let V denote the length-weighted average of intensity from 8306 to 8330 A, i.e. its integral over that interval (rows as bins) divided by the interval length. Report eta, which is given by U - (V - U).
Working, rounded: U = 1.39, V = 1.44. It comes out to 1.33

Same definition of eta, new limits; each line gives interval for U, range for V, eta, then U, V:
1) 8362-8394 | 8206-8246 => 1.51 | 1.31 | 1.11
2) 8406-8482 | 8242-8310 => 1.42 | 1.35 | 1.27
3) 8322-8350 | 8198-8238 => 1.99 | 1.56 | 1.12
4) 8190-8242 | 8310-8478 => 0.87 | 1.13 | 1.39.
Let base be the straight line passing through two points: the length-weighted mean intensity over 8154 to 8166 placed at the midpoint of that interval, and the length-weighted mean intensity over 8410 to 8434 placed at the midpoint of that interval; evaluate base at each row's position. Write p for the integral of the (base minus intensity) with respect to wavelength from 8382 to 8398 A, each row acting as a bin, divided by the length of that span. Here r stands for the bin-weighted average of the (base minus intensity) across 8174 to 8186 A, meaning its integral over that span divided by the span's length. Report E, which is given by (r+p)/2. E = 0.040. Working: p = 0.061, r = 0.02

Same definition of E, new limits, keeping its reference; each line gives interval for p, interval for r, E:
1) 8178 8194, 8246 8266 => 0.069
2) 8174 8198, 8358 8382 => 0.029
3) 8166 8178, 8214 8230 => 0.065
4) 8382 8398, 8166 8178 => 0.018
